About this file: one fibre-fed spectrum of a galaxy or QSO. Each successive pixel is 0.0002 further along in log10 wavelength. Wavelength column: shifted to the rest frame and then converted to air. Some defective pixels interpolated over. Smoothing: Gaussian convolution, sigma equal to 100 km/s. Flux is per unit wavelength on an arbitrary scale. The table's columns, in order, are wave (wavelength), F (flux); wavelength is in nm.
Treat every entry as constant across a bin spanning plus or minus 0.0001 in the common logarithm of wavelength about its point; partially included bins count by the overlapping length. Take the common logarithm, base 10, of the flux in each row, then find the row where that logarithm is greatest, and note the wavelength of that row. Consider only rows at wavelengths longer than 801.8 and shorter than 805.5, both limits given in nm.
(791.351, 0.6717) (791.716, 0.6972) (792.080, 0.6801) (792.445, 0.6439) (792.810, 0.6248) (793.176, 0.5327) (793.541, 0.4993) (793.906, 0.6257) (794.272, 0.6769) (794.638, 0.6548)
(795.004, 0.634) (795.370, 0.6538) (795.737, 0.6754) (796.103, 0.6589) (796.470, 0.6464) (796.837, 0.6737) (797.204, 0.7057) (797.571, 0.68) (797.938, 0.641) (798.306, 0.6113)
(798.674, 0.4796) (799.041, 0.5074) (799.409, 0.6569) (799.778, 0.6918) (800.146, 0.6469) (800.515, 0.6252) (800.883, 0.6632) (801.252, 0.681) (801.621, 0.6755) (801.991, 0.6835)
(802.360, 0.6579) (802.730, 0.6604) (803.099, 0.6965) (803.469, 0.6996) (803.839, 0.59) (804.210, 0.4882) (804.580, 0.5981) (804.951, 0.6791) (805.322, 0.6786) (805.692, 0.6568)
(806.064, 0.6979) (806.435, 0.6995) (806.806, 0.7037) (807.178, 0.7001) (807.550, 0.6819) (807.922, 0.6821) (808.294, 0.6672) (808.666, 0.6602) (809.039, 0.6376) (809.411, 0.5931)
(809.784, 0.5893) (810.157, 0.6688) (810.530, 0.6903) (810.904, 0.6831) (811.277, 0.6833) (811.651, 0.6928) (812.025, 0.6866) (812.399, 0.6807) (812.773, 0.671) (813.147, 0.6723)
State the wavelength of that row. 803.469 nm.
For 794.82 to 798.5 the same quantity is 797.204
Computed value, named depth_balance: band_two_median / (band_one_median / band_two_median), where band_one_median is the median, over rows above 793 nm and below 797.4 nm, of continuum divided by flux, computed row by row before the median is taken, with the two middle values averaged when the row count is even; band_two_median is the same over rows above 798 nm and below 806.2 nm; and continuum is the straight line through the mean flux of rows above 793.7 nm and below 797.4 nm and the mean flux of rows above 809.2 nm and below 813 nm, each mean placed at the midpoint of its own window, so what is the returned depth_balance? 1.00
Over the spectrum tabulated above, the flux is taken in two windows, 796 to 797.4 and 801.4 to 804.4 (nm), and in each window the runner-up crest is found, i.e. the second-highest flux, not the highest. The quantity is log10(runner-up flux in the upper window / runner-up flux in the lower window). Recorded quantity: 0.014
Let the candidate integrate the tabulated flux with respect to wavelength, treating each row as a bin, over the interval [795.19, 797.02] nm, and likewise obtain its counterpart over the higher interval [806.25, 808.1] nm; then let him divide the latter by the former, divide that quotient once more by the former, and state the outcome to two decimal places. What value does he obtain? 0.88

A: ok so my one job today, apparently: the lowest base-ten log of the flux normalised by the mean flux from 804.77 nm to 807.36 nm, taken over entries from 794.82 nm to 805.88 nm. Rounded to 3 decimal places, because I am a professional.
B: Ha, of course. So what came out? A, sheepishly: -0.157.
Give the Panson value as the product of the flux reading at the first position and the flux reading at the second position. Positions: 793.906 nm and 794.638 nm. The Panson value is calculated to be 0.410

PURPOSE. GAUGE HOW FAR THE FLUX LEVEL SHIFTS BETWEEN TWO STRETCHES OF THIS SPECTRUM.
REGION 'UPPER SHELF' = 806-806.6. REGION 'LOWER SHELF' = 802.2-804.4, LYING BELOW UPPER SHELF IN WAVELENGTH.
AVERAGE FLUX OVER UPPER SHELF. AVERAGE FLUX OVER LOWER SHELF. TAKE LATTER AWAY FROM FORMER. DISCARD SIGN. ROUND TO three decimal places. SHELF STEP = 0.067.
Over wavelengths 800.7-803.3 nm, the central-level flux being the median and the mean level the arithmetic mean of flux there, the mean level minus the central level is -0.001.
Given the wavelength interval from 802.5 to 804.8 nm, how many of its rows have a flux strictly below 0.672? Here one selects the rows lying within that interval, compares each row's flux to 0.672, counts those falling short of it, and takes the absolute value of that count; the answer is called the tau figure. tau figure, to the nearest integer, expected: 4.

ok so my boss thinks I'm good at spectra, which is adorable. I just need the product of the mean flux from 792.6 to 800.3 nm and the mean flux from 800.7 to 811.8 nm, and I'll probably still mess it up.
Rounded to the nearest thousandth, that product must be 0.415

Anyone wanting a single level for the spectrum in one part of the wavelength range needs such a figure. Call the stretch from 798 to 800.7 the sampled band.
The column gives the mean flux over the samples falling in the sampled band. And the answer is 0.60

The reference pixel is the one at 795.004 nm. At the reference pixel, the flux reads 0.634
